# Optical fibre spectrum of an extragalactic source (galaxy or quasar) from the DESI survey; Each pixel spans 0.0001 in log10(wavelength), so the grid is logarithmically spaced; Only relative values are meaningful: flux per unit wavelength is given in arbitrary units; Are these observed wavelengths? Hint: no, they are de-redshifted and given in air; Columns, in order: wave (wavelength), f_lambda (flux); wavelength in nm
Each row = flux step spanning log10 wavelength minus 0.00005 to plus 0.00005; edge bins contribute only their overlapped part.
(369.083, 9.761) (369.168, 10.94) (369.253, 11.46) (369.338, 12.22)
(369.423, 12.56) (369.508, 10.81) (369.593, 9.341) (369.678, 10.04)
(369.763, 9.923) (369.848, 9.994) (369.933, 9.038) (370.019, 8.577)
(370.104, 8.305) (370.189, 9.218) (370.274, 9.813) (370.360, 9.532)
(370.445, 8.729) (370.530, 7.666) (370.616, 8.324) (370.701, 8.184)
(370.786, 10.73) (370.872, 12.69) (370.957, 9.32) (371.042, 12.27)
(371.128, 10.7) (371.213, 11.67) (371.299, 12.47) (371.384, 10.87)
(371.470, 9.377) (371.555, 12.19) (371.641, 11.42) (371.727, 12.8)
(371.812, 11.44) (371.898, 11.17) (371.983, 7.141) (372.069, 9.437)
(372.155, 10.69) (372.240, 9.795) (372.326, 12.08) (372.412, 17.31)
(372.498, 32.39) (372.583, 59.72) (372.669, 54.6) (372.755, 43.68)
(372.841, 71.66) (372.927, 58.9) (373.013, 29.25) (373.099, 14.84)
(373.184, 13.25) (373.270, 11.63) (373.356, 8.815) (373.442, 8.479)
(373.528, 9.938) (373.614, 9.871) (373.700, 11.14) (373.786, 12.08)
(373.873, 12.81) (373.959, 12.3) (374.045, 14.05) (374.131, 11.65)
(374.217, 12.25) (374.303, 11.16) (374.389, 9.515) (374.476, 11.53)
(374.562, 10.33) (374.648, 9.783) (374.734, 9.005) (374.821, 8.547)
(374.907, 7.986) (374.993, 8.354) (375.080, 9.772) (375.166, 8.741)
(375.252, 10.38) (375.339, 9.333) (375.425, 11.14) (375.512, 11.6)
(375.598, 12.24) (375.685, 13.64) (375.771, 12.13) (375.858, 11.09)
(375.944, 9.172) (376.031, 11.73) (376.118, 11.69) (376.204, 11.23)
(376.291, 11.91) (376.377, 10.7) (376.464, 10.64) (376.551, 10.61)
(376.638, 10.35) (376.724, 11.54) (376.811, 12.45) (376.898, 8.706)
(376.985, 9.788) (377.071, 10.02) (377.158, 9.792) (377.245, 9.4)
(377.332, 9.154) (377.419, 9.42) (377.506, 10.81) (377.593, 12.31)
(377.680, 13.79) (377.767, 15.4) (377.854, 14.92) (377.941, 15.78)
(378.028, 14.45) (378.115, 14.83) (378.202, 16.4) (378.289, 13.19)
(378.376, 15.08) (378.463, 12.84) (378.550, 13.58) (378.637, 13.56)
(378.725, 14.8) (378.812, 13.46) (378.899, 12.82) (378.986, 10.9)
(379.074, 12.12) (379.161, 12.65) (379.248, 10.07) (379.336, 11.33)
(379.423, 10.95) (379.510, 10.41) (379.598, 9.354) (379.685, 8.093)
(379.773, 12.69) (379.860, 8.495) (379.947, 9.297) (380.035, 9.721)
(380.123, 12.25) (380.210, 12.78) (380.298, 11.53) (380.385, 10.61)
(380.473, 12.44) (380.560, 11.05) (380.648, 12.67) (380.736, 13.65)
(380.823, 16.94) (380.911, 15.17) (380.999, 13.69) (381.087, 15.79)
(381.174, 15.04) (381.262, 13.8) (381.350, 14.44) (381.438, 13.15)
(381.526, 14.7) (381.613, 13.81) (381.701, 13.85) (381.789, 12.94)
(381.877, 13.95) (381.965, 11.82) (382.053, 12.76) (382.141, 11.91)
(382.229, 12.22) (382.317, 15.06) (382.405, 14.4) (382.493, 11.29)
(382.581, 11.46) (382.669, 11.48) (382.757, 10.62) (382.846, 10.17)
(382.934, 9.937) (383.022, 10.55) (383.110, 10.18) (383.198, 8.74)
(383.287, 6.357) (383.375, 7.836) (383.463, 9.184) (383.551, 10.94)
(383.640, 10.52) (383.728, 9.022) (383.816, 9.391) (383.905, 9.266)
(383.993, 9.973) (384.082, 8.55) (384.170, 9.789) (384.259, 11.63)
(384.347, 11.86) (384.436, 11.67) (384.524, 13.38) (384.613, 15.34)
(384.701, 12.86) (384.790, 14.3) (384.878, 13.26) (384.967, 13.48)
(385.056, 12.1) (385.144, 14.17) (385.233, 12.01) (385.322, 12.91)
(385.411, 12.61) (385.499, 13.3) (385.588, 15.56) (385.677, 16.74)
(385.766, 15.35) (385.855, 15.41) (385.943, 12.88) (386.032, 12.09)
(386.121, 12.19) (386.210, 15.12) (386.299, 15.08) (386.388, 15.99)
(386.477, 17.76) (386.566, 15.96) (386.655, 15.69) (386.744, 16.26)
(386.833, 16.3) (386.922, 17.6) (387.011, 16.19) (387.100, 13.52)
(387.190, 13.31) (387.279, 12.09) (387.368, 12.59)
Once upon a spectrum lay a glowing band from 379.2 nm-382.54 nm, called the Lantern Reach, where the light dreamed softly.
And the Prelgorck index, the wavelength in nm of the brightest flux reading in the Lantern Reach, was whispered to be 380.823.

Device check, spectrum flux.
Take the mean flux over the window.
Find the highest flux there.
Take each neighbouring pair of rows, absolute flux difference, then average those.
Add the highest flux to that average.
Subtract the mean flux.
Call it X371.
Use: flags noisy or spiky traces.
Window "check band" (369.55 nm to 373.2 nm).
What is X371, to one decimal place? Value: 59.2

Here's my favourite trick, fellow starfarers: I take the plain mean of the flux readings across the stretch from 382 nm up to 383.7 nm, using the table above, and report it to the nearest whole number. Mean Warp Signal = 11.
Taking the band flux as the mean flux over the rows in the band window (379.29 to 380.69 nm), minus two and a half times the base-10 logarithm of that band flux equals -2.59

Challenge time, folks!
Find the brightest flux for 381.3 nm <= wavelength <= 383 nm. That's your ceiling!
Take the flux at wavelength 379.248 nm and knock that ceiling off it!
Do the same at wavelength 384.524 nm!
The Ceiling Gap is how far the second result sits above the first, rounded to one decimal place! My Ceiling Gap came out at 3.3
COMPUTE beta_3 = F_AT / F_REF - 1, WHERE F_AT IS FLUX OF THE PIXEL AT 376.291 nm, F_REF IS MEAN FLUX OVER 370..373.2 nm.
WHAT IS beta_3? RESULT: -0.34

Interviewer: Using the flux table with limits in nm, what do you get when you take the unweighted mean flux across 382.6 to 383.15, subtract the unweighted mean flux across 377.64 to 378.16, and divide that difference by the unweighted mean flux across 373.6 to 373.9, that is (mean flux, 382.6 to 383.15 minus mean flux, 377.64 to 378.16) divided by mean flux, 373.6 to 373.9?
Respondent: -0.38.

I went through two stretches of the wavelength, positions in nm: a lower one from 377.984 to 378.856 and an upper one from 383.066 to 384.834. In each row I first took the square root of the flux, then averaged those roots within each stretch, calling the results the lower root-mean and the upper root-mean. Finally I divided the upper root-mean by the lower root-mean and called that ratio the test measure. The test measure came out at 0.86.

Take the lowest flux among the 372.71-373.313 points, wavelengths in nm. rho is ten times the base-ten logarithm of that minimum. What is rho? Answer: 10.66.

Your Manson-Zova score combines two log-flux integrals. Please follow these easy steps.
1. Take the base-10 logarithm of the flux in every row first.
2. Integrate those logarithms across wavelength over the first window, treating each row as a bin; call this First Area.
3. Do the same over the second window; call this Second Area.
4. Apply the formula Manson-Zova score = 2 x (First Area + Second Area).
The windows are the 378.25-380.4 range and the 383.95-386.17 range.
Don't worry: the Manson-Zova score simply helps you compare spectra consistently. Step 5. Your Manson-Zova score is 9.5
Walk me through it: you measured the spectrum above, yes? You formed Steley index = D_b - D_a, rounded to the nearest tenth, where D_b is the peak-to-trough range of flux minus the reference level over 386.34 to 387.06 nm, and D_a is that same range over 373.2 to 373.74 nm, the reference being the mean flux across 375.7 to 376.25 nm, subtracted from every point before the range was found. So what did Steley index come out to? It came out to -1.1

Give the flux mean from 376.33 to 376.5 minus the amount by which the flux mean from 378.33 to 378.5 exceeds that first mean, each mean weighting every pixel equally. 7.4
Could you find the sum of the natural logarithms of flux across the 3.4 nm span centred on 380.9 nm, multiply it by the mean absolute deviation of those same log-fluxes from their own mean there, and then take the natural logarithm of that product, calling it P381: 2.6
